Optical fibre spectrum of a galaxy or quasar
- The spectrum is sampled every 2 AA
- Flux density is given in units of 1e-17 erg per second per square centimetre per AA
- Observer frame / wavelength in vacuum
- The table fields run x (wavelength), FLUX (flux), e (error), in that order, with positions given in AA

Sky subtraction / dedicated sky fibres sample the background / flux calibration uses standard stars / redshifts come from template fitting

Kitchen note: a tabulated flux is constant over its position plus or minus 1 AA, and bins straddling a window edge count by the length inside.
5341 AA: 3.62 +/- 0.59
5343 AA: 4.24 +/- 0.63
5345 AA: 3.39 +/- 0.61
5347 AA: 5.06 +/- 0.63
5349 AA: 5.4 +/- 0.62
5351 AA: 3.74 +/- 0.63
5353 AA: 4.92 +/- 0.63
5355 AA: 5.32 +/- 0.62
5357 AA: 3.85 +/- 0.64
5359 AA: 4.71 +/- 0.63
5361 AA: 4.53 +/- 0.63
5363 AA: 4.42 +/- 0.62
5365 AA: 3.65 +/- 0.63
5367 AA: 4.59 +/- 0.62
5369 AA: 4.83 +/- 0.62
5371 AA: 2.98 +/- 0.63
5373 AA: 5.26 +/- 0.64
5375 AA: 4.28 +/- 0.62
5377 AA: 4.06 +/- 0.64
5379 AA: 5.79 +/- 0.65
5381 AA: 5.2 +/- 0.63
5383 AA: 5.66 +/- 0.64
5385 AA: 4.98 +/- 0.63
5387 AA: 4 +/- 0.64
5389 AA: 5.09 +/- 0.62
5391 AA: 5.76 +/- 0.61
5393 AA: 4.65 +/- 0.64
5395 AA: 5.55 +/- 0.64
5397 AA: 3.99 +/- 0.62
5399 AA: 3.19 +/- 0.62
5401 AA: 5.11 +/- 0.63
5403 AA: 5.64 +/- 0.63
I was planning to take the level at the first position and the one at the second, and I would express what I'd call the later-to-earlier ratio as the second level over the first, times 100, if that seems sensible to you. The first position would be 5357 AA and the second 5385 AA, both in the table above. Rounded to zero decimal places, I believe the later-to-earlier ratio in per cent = 129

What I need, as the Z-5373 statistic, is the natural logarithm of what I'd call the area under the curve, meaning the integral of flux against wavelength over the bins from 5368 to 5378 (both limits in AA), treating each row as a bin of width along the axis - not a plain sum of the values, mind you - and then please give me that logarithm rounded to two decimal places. 3.76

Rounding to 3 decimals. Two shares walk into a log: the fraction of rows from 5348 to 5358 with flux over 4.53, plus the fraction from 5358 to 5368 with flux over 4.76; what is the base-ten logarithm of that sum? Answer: -0.222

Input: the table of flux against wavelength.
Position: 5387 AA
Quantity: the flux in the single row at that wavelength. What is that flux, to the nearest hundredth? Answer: 4.00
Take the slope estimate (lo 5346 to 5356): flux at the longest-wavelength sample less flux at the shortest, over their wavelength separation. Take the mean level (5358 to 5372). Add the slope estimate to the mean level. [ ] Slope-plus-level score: 4.3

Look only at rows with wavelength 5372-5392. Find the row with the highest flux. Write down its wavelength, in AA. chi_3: 5379 AA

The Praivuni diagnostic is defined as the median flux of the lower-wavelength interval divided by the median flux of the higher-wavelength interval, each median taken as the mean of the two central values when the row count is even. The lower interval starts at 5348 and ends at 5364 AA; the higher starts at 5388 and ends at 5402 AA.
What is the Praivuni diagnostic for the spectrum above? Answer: 0.91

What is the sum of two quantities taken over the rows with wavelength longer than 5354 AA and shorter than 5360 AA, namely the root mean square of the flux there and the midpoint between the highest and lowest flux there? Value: 9.3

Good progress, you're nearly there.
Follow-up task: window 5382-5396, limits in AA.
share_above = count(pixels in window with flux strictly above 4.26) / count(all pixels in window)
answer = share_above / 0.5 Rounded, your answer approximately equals 1.7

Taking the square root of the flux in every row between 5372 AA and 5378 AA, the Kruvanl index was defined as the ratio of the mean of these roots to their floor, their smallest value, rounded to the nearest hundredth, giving 1.05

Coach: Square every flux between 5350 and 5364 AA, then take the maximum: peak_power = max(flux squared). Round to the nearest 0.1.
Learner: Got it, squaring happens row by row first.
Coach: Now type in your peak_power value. 28.3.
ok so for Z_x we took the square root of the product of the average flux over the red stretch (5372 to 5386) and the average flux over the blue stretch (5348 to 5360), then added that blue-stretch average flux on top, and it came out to 9.5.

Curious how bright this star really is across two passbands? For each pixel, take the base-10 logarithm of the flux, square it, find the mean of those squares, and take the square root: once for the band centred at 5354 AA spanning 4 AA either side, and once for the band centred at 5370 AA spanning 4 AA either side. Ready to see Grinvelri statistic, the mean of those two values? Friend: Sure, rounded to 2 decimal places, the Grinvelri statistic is 0.64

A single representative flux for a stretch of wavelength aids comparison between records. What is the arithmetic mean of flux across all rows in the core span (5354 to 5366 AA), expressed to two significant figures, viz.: 4.4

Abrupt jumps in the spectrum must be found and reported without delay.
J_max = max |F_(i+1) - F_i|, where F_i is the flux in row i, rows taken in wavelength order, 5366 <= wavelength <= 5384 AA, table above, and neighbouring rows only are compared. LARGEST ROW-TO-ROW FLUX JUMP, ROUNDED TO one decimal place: 2.3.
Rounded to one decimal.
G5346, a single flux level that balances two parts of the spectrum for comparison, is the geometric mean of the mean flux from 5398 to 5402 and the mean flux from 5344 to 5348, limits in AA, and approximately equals 4.2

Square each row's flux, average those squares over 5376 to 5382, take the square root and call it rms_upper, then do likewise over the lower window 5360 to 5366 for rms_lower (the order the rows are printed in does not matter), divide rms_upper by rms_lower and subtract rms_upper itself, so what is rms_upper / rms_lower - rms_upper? -3.9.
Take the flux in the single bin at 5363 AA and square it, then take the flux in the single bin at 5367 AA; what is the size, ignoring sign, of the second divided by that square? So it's 0.235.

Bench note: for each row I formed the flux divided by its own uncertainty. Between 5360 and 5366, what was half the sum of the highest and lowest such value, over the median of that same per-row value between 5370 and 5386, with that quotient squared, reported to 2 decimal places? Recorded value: 0.65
